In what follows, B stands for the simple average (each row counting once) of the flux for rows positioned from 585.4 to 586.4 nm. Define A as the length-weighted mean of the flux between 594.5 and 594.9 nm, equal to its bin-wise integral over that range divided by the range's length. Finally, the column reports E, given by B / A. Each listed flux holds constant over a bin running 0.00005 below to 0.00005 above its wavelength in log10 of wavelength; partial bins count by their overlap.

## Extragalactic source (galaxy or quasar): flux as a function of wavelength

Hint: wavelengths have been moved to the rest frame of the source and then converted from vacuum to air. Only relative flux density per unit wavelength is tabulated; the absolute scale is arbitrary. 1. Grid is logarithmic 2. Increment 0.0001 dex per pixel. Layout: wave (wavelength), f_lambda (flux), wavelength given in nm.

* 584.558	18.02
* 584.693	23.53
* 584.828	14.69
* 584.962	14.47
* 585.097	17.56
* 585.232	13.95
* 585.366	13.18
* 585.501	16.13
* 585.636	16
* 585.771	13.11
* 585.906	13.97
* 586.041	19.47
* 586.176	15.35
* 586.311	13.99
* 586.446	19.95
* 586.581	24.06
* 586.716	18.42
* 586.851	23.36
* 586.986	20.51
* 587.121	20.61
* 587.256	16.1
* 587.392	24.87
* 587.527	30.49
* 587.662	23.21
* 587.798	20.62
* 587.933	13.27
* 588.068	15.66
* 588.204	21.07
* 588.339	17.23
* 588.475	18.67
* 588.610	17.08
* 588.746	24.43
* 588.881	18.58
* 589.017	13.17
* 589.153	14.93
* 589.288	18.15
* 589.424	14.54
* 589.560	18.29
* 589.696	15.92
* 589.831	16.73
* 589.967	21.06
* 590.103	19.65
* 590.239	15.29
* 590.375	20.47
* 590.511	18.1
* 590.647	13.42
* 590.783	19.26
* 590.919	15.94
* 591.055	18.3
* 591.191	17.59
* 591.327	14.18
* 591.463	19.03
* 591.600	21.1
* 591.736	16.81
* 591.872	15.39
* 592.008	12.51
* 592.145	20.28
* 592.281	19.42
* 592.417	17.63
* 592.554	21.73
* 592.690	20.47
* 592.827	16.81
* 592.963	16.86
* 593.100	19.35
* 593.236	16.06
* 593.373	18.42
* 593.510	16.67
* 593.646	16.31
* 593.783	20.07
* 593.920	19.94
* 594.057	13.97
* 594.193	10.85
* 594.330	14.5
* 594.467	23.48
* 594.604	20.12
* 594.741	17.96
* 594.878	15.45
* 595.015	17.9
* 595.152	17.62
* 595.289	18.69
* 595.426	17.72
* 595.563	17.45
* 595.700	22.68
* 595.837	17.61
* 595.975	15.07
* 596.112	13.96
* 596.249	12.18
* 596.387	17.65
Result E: 0.83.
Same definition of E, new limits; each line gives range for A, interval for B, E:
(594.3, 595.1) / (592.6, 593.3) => 0.97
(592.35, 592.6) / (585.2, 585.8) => 0.74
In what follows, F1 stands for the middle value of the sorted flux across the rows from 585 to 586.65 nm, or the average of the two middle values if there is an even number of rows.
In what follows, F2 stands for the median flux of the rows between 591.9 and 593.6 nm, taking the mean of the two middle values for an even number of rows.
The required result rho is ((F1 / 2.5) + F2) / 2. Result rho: 12.1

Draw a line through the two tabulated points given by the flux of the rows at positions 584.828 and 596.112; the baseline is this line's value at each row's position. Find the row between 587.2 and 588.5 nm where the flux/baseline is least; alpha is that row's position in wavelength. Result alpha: 587.933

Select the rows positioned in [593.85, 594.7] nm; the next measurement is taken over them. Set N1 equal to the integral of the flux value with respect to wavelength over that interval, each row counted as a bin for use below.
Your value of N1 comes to 15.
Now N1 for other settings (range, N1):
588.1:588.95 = 16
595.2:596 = 15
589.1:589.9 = 13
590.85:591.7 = 15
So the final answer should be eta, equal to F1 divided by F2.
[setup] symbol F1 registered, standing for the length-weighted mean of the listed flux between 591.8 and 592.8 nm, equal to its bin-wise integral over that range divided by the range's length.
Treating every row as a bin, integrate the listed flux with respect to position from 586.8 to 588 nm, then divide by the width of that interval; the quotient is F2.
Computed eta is 0.85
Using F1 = 18.1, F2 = 21.4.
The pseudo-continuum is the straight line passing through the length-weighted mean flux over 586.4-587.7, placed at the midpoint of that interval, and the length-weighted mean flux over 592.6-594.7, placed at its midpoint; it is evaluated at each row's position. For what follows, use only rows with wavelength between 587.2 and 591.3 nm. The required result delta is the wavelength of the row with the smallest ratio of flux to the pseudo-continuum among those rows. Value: 587.933 nm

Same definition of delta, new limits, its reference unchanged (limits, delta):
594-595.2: 594.193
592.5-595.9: 594.193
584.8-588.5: 585.366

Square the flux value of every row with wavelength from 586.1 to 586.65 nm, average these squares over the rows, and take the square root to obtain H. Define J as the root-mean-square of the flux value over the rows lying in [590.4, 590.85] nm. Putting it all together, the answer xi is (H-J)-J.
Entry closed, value -15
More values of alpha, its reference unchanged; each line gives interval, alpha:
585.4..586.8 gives 585.771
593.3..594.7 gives 594.193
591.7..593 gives 592.008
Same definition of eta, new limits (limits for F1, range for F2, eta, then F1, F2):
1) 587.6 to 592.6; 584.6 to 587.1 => 1.02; 17.8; 17.4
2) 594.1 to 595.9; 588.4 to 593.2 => 1.00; 17.8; 17.7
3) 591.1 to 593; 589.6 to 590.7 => 1.01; 17.9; 17.7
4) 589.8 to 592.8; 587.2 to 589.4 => 0.94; 17.9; 19.1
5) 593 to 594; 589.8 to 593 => 1.01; 18.0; 17.9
